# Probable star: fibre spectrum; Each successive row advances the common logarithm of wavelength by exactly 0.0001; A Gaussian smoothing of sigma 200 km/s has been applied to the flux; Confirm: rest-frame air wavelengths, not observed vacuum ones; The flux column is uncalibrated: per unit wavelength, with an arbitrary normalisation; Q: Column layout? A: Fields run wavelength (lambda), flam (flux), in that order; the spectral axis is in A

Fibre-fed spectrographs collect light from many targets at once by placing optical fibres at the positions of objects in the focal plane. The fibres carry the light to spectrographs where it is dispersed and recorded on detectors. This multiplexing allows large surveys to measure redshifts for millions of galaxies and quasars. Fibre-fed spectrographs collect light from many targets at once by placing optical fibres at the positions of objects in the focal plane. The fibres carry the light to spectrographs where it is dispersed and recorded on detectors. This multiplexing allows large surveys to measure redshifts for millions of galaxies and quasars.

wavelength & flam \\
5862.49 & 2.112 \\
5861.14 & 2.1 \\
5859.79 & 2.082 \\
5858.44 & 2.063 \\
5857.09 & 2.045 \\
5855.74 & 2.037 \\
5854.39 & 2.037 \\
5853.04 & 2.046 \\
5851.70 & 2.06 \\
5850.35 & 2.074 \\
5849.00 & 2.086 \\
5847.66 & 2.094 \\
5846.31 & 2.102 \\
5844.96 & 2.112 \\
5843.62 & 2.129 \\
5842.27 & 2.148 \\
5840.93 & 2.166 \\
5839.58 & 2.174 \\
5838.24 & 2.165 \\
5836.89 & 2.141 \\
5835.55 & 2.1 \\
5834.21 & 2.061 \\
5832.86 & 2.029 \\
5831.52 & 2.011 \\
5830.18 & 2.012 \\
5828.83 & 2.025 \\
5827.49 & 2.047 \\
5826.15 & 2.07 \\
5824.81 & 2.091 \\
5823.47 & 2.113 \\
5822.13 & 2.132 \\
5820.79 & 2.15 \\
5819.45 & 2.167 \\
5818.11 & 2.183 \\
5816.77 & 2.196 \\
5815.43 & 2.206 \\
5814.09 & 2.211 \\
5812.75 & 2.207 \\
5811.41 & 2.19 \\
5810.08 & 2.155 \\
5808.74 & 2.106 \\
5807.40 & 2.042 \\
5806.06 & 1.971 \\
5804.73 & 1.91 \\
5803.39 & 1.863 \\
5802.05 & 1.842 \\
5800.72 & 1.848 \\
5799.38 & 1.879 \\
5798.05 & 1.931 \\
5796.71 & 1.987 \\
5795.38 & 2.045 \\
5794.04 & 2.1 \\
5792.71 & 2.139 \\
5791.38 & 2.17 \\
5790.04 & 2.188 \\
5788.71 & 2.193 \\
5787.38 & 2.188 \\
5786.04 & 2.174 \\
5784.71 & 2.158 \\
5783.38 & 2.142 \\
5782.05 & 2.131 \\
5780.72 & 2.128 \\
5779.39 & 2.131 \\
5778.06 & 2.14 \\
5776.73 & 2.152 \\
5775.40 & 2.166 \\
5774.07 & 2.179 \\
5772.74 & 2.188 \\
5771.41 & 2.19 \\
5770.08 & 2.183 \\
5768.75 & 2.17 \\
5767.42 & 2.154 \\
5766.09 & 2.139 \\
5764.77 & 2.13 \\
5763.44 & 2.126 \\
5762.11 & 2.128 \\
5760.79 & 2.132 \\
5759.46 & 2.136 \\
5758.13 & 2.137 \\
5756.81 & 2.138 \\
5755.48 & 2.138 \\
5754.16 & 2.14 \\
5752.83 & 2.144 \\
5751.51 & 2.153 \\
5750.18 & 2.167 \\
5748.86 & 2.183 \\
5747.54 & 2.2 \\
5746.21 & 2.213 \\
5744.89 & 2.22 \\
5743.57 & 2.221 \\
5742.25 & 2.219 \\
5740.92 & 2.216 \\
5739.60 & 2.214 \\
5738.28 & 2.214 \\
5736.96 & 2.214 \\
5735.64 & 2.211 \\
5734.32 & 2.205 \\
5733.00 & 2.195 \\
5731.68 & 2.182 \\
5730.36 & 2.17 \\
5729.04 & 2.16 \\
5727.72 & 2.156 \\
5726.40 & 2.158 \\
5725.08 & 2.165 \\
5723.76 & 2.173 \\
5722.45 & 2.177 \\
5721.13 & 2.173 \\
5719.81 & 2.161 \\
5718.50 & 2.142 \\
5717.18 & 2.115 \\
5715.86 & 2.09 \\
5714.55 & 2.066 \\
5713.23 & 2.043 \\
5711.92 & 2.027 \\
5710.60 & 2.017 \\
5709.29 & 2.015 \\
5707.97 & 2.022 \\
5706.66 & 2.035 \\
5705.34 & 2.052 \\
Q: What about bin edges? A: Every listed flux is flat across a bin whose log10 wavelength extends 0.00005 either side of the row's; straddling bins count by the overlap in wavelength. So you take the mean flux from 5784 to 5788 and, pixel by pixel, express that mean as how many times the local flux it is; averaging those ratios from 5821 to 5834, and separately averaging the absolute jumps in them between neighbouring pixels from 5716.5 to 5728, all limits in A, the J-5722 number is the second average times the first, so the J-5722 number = 0.0051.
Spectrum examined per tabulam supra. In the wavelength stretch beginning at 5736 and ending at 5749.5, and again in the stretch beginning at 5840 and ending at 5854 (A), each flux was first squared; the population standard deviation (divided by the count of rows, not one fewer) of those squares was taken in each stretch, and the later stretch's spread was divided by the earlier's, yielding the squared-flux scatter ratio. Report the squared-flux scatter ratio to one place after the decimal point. 3.1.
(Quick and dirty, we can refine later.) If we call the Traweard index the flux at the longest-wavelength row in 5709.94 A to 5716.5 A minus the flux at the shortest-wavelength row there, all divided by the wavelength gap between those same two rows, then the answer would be 0.014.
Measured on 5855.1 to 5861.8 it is 0.012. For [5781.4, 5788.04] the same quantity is 0.011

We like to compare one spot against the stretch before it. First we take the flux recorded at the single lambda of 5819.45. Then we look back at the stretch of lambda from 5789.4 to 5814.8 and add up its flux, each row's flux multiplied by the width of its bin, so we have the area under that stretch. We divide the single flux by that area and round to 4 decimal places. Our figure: 0.0418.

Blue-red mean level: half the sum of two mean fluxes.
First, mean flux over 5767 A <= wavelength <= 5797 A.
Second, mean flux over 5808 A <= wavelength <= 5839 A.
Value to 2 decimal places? 2.13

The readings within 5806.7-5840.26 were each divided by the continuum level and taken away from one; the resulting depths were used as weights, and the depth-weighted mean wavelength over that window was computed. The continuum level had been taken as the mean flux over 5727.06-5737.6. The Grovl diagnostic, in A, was 5827.0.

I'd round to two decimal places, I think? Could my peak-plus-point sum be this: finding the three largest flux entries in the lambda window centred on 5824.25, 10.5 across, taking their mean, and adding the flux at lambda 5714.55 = 4.22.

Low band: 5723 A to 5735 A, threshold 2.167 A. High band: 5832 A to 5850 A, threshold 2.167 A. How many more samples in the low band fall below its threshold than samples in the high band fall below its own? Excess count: -8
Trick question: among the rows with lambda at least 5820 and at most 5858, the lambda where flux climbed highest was 5839.58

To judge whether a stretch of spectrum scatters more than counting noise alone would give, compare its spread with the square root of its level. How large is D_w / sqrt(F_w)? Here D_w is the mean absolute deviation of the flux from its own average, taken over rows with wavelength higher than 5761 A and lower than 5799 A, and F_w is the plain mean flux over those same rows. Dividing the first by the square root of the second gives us 0.026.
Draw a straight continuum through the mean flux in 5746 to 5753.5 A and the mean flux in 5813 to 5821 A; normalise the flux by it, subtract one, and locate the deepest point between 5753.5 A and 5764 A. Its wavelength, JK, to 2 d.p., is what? 5763.44 A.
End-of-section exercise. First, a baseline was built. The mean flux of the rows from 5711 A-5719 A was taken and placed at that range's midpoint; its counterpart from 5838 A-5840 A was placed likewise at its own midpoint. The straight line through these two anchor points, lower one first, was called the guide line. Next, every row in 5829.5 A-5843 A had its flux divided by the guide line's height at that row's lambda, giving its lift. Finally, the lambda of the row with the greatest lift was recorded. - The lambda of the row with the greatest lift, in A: 5839.58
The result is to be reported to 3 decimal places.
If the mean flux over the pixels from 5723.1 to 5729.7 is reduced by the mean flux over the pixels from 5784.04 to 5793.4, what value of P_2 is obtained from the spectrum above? -0.010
